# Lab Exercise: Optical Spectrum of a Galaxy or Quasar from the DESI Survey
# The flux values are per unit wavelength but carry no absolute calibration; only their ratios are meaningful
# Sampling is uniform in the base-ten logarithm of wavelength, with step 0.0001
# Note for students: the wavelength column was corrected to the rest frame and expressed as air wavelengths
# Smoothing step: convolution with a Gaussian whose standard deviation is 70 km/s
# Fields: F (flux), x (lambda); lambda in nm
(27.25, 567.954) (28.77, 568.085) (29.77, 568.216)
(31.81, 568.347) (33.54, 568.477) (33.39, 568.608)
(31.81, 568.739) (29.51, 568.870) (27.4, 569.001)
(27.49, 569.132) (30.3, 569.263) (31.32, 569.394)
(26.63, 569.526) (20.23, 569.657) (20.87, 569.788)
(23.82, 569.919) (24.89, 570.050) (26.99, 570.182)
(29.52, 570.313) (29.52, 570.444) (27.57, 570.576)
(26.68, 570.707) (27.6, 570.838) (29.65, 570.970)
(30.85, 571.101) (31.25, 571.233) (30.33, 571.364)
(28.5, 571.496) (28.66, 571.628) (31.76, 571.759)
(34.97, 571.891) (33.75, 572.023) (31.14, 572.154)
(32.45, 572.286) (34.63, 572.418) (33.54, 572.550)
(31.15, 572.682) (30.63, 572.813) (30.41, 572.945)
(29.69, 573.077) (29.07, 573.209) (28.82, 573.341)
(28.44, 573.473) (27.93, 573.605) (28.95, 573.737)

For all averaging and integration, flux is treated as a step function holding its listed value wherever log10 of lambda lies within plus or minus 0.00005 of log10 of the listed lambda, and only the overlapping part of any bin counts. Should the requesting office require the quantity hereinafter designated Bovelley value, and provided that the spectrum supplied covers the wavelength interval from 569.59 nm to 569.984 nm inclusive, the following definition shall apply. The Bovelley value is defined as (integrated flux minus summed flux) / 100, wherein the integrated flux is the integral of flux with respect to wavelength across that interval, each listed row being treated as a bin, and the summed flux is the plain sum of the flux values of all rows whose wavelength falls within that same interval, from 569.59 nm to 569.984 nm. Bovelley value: -0.56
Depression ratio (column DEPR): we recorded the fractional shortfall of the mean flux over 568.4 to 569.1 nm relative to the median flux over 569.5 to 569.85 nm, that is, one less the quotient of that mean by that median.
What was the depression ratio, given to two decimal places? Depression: -0.49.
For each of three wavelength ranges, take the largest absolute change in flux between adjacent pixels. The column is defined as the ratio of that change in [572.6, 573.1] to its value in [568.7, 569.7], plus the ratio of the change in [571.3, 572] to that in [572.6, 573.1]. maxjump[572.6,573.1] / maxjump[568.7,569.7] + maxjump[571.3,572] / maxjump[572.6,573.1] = 4.6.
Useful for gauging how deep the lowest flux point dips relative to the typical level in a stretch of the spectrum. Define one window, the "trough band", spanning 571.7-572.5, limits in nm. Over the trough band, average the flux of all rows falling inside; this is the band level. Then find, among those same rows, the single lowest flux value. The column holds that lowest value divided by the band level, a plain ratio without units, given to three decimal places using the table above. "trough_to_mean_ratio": 0.940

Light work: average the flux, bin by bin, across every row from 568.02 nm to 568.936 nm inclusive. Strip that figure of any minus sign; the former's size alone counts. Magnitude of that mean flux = 31.2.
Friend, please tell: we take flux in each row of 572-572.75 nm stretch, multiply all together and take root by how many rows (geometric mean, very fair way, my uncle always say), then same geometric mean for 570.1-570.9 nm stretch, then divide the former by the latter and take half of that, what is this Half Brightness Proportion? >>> 0.59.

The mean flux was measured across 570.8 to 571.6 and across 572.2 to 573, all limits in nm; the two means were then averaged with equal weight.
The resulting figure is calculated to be 30.9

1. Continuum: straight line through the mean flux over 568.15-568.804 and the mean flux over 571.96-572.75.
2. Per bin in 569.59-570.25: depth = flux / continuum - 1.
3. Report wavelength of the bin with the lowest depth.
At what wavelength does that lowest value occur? 569.657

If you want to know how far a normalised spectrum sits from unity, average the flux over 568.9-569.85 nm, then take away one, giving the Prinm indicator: 25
